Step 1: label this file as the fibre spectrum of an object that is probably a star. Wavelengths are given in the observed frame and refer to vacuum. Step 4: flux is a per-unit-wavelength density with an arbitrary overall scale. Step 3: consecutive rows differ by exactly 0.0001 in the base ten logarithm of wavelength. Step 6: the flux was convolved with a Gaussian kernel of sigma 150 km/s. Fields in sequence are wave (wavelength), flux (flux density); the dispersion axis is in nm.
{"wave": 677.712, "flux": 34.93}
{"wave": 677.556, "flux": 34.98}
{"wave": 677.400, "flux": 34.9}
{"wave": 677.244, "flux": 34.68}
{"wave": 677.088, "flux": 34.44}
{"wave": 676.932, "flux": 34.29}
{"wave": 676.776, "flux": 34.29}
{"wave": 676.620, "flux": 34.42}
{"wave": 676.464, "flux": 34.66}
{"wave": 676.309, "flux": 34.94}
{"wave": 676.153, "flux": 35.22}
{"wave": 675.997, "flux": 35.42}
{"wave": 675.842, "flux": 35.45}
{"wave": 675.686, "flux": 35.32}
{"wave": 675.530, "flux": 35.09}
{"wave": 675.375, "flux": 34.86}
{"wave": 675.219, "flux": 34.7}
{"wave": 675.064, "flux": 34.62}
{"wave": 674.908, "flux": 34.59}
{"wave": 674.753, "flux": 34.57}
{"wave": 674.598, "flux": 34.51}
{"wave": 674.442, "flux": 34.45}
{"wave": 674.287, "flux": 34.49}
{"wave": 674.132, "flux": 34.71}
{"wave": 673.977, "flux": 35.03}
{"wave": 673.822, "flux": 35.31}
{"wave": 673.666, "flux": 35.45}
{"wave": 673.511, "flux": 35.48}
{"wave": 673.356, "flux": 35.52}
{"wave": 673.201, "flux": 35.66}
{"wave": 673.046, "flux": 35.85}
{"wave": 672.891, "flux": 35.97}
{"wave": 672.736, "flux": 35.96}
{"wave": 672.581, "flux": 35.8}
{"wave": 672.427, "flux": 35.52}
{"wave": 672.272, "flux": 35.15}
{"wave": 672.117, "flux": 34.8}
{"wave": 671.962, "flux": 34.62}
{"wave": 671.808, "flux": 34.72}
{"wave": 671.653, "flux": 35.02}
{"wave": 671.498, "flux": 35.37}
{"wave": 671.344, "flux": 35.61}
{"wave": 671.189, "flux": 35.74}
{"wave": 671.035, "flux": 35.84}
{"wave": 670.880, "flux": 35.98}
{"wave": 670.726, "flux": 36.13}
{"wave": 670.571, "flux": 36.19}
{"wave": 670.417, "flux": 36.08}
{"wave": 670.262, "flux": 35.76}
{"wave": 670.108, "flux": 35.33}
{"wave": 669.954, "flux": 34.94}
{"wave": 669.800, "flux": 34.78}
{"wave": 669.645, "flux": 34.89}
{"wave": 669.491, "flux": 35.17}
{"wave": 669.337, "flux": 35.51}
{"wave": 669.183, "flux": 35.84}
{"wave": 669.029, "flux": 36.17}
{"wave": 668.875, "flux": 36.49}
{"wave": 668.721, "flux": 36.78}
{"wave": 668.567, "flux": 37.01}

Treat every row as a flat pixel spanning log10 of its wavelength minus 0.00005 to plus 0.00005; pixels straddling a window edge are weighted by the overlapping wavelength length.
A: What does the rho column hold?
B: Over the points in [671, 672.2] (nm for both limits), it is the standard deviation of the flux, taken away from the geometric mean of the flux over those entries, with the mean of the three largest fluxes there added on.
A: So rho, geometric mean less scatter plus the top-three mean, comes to 70.5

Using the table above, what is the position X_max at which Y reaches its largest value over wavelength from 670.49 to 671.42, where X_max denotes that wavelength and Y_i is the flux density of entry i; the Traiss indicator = 670.571 nm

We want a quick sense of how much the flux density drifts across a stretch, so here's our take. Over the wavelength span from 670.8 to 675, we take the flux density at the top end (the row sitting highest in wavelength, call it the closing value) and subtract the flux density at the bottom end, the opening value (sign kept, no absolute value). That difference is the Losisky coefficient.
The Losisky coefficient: -1.39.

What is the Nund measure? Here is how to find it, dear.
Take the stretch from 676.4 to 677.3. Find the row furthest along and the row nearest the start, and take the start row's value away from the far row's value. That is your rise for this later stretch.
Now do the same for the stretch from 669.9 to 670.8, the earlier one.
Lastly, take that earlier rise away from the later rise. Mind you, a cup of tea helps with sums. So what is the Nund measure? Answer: -1.2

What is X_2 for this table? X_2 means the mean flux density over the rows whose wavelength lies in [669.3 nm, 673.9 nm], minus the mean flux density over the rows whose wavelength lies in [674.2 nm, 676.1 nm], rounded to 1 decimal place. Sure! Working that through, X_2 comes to 0.6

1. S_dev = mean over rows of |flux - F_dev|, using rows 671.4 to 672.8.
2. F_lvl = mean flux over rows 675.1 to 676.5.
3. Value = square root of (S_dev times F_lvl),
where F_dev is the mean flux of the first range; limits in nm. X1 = 3.7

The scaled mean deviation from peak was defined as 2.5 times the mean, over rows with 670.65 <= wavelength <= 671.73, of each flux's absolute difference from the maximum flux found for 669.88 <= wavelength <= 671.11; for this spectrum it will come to 1.3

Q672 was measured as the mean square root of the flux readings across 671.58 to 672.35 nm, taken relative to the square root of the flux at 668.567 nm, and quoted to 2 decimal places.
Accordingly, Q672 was 0.97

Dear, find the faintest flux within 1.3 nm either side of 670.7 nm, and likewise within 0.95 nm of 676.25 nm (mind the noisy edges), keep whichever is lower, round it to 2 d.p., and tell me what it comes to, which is 34.29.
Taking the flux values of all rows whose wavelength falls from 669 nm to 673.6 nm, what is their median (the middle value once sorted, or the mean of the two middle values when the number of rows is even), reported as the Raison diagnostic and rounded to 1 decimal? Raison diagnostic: 35.6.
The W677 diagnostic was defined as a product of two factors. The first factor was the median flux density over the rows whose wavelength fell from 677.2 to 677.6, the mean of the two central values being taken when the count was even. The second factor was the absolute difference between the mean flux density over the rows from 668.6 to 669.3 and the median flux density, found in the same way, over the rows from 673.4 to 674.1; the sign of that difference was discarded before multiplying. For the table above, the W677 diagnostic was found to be 33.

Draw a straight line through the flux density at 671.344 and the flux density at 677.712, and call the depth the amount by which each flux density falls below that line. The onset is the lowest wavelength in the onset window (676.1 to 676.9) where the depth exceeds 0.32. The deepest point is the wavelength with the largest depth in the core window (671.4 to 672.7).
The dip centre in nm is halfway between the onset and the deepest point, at 674.21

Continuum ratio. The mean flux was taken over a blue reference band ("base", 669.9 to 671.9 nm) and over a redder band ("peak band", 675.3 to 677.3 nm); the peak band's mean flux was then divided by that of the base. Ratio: 0.979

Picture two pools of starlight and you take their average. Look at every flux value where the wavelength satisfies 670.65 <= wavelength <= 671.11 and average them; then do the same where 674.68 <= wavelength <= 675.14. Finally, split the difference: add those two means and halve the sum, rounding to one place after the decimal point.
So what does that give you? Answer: 35.3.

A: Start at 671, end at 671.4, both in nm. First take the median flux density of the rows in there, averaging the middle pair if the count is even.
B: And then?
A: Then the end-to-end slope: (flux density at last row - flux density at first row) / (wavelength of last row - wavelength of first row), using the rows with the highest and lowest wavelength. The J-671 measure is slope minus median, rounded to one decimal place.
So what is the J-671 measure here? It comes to -36.5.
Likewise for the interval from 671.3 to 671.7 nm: -37.3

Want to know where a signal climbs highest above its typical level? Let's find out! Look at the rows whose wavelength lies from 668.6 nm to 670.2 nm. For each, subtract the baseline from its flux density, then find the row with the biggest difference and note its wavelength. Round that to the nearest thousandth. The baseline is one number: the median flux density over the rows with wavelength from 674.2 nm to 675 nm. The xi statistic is 668.721 nm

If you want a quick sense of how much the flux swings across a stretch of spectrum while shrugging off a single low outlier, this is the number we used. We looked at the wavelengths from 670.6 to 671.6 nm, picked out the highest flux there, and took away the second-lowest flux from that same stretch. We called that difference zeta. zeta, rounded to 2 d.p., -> 0.52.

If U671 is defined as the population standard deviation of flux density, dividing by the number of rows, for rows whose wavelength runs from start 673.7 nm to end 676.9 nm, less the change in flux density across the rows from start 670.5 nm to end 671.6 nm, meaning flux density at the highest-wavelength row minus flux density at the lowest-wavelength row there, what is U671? 1.2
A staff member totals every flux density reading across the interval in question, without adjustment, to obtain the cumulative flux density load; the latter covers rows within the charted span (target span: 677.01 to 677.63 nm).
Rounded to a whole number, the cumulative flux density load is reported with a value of 139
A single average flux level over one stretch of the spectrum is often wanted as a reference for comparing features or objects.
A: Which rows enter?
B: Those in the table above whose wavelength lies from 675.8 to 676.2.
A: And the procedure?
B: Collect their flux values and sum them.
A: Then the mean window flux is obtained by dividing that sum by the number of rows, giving 35.4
